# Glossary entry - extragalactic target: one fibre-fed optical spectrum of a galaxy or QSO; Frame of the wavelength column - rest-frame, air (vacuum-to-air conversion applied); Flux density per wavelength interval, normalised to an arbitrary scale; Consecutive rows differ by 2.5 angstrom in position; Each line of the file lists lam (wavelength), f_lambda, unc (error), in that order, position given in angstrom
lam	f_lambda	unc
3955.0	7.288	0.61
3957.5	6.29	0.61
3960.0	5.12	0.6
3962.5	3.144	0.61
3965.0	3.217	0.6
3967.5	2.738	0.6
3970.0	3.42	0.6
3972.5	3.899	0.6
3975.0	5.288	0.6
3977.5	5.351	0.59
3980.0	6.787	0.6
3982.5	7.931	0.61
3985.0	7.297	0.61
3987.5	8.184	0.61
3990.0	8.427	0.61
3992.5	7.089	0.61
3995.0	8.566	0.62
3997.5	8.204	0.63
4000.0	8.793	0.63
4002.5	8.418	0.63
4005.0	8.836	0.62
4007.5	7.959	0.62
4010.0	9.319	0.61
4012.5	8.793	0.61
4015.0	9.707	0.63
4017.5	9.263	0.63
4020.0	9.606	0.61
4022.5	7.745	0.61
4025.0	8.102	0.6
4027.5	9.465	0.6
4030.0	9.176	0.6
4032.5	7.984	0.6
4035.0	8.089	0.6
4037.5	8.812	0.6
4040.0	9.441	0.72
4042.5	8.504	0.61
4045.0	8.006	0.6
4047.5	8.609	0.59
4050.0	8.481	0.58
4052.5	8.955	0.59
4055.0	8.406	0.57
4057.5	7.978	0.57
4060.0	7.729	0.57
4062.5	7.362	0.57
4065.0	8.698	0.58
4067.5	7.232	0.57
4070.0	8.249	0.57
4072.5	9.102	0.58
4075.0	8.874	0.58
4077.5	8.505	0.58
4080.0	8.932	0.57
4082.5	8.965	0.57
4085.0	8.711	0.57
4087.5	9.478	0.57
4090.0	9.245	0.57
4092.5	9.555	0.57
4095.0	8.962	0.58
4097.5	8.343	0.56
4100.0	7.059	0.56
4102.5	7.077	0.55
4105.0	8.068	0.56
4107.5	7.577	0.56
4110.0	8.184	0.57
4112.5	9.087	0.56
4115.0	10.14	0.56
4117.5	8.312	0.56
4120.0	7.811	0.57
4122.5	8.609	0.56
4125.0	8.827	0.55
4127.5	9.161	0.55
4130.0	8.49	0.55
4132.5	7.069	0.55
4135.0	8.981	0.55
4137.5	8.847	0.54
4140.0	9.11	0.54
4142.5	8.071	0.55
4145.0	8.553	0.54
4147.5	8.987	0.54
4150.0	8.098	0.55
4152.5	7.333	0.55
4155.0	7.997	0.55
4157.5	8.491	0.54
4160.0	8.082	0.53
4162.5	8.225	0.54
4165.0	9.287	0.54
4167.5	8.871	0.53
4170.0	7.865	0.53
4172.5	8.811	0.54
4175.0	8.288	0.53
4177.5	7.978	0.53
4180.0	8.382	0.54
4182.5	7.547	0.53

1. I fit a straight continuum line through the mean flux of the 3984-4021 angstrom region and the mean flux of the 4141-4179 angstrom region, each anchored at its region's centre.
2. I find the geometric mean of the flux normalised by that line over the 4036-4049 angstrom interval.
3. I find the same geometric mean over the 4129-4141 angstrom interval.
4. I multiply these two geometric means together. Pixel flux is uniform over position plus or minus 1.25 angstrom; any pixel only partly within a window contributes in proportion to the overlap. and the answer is 1.03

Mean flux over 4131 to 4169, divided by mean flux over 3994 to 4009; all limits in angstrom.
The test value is 0.99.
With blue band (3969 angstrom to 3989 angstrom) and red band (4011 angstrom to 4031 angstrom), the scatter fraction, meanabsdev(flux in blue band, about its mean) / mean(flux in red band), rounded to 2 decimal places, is 0.17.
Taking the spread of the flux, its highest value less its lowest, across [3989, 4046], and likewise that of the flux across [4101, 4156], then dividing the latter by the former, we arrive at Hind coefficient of 1.2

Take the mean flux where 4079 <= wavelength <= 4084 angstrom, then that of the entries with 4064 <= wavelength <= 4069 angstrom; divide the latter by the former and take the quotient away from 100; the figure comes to 99.1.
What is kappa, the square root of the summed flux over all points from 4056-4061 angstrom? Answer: 4.0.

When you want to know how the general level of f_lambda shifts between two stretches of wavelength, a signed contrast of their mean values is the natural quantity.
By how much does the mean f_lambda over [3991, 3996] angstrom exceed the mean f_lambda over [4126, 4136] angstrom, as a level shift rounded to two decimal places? -0.60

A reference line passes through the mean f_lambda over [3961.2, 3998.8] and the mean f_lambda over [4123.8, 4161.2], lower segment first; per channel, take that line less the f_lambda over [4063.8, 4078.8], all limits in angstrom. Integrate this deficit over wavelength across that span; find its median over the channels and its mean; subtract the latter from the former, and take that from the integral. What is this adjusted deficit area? -16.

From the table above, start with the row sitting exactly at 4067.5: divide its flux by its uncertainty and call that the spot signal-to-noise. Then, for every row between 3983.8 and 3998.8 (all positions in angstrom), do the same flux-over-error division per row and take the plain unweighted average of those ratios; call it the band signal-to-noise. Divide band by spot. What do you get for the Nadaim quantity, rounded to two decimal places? 1.02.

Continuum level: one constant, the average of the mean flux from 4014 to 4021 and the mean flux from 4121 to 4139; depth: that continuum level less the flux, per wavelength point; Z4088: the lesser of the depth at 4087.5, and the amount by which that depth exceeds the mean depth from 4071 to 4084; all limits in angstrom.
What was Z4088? -0.6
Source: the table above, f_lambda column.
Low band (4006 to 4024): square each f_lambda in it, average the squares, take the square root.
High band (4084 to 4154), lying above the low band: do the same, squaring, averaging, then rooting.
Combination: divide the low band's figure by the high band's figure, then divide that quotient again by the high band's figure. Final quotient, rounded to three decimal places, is 0.123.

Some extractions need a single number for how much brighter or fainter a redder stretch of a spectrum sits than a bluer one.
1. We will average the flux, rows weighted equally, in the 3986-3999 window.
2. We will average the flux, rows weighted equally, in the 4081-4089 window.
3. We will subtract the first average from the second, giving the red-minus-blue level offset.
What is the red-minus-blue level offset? 1.0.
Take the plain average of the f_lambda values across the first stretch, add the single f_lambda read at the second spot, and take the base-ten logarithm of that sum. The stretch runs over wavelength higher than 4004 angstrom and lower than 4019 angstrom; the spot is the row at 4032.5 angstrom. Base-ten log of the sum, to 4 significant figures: 1.230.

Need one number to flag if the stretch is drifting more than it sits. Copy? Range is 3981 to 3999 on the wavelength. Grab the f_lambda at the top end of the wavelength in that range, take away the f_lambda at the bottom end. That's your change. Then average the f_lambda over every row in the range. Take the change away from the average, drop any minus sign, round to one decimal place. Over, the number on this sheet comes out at 7.7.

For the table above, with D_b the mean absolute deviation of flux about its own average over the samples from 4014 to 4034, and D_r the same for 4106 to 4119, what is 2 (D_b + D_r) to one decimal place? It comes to 2.9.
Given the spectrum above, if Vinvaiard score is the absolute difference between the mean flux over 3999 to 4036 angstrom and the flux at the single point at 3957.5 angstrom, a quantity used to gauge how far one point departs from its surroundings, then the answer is 2.5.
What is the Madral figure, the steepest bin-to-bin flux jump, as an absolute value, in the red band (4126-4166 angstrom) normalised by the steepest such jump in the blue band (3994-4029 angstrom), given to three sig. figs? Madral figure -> 1.03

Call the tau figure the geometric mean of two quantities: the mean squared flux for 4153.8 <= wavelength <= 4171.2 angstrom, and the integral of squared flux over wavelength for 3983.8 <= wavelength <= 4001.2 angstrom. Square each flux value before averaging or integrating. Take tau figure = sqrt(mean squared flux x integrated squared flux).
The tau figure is 285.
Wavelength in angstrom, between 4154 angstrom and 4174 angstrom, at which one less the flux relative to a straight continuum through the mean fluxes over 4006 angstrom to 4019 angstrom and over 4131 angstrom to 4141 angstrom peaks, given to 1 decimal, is 4170.0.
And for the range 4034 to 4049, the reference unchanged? 4045.0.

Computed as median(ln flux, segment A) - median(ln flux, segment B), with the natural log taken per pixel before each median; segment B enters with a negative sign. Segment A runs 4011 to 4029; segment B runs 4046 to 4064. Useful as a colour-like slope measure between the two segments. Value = 0.097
